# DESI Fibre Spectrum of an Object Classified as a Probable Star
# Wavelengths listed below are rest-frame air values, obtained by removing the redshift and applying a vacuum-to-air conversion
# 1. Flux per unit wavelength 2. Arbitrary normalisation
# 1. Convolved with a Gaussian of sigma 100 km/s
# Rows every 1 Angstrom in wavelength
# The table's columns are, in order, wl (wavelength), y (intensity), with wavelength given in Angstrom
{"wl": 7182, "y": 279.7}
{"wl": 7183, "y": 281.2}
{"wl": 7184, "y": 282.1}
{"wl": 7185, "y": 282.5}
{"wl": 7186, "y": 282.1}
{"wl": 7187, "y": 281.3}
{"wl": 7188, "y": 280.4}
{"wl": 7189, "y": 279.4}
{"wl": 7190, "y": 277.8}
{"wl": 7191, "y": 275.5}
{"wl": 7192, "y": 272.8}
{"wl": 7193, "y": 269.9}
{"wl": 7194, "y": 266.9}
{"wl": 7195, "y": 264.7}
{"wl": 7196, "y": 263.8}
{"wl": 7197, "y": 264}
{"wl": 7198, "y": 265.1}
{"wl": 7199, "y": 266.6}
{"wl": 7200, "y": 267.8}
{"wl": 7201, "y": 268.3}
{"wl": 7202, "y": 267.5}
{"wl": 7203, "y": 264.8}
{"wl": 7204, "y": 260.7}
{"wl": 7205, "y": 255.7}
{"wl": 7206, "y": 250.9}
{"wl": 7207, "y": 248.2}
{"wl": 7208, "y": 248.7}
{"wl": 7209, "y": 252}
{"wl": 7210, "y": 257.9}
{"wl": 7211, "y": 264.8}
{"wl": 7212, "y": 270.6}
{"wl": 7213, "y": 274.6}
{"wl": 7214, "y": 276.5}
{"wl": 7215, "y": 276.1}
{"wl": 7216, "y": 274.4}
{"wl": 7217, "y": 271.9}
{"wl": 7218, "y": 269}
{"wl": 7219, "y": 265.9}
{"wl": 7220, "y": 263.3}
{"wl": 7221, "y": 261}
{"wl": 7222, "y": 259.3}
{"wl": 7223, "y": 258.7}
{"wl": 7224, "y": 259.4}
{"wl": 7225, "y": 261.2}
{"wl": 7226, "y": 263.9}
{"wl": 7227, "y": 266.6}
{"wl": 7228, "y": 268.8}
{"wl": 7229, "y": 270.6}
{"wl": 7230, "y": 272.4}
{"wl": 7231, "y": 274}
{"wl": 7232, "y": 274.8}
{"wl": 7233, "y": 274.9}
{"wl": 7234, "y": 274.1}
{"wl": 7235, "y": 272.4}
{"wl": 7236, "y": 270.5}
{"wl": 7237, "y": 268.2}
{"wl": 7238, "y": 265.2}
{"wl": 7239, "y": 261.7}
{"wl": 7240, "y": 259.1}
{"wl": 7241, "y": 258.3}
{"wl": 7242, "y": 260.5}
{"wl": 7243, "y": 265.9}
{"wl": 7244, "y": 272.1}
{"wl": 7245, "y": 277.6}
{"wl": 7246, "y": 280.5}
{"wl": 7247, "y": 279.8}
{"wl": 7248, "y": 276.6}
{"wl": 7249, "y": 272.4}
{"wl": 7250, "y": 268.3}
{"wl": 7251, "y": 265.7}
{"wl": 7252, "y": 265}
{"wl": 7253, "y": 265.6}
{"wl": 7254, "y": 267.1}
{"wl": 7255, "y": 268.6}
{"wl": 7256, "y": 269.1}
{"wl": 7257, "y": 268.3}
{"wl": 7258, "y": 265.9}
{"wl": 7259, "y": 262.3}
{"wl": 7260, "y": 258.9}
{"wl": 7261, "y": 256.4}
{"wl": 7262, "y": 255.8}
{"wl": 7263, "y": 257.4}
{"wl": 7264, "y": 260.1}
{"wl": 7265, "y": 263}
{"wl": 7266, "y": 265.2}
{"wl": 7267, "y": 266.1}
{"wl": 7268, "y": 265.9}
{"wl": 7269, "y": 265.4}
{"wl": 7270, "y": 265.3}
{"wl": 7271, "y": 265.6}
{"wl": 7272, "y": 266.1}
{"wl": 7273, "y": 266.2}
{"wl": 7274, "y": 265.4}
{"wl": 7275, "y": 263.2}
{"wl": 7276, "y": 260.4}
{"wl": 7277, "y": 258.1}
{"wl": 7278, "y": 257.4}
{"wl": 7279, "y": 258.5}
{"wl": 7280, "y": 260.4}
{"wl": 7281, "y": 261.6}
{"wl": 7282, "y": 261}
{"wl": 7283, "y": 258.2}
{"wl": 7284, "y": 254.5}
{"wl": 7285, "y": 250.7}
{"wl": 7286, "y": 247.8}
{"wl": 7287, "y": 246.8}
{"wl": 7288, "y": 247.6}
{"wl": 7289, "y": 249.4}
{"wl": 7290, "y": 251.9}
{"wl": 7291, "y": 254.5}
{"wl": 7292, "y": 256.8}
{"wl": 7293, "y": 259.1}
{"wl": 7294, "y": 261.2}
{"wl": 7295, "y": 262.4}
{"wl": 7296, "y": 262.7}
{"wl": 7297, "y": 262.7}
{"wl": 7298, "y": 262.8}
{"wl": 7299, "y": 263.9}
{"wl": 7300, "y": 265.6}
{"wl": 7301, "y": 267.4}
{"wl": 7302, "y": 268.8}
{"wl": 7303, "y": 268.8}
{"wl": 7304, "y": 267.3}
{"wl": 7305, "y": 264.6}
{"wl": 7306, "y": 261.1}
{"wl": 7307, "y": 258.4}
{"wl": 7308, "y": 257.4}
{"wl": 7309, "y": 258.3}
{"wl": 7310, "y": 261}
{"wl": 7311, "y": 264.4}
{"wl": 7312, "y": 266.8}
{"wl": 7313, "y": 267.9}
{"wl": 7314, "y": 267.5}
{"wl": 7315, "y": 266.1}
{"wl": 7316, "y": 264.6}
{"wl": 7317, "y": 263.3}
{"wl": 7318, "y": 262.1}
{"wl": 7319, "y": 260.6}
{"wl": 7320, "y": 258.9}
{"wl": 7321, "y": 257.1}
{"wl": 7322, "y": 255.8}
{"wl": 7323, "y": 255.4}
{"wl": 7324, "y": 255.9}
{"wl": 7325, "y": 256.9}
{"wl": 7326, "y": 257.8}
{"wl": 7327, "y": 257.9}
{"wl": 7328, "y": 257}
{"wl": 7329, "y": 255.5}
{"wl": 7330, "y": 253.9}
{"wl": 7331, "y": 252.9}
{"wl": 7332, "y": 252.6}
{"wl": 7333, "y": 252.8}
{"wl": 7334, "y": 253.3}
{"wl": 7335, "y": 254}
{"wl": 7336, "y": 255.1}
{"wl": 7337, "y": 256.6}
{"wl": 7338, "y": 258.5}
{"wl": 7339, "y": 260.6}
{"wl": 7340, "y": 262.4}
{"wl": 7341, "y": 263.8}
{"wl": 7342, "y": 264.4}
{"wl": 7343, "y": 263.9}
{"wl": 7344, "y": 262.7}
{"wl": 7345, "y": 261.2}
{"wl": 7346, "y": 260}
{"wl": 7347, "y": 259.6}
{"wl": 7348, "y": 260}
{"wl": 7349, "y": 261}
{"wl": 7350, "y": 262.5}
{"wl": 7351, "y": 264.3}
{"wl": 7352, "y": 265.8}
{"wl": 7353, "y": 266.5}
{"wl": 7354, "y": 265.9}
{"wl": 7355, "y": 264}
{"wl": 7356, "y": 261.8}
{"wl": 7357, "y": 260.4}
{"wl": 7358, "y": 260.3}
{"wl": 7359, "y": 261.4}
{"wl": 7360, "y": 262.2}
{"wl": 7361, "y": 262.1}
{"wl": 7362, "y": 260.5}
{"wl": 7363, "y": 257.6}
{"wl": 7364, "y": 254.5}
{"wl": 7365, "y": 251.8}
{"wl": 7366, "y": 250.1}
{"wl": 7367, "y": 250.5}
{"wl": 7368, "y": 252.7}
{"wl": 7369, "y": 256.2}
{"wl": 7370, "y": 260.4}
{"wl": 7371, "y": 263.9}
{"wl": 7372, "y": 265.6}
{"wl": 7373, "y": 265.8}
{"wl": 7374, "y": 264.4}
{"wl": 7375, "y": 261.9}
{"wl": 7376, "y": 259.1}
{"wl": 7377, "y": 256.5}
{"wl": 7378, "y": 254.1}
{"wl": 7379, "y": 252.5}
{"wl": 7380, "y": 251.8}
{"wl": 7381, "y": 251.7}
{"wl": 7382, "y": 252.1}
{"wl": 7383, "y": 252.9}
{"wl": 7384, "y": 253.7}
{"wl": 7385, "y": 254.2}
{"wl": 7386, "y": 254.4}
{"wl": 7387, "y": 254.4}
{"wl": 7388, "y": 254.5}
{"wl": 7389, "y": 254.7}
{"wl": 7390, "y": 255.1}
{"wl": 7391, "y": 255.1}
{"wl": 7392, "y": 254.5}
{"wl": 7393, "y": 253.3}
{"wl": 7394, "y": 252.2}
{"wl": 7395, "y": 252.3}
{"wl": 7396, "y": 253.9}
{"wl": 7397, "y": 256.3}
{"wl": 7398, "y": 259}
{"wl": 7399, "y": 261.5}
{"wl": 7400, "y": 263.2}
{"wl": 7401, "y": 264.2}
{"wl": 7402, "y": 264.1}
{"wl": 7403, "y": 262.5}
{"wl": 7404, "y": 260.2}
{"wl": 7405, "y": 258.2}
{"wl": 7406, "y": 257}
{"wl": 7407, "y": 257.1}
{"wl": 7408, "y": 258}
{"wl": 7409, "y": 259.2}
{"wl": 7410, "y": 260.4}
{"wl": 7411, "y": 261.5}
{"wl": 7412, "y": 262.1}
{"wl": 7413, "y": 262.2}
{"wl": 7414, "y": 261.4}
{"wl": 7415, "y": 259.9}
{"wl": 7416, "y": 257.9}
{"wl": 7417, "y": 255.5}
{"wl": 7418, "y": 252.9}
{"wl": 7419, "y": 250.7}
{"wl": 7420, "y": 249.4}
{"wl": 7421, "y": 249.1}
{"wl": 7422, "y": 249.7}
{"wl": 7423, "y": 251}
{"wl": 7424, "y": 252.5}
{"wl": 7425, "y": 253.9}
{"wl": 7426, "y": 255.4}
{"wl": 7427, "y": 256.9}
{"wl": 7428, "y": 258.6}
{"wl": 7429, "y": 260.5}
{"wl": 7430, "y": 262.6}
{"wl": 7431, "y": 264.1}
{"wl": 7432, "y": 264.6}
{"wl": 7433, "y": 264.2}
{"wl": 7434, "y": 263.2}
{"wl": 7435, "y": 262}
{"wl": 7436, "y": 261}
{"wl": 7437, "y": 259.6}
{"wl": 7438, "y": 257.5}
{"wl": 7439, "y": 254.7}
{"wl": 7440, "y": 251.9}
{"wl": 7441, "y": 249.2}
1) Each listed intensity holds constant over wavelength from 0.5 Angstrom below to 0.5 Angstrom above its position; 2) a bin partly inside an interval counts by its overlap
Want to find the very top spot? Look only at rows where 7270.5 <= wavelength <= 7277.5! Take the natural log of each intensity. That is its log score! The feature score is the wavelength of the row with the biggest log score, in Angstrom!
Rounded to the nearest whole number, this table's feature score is 7273 Angstrom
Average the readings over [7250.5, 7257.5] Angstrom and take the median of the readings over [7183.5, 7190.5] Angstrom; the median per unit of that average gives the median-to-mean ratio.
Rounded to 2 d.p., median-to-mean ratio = 1.05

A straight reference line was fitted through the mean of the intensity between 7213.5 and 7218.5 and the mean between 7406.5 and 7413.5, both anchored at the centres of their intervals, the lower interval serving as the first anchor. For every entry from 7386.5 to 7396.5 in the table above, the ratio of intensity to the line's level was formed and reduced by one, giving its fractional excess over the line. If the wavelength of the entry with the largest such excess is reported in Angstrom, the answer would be 7391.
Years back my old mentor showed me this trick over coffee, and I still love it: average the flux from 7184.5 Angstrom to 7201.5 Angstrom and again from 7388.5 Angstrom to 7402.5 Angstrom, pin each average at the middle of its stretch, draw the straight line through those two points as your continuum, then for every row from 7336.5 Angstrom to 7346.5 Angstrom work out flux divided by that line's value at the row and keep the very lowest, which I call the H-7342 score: 0.981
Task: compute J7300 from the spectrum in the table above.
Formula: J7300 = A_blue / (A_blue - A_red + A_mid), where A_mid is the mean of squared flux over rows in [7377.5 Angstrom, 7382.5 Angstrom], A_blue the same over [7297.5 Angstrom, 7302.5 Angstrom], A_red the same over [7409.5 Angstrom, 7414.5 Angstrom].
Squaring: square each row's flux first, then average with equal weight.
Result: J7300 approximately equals 1.07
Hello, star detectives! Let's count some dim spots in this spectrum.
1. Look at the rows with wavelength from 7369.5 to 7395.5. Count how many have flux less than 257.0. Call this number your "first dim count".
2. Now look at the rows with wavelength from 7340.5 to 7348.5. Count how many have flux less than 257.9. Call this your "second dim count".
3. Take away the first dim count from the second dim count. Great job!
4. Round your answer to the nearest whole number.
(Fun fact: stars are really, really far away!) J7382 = -19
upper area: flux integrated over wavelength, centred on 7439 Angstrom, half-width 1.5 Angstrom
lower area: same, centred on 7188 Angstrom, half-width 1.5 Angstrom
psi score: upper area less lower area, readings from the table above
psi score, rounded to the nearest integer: -77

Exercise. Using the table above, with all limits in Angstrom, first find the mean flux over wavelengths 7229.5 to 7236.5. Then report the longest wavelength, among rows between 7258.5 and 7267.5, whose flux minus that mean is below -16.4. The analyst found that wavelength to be 7262 Angstrom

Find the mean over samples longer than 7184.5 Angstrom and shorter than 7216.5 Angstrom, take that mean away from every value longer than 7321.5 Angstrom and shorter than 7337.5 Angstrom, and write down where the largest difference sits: 7327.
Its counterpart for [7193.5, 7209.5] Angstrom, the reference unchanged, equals 7201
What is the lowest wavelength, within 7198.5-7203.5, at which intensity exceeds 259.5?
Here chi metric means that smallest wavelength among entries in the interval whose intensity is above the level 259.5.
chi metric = 7199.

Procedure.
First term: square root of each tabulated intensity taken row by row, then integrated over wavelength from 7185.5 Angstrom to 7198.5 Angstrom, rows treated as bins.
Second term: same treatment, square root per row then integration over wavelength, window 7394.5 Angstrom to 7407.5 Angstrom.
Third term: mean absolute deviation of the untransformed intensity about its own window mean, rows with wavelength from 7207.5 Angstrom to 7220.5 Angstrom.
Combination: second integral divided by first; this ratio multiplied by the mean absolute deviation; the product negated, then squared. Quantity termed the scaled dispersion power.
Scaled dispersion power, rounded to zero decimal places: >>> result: 50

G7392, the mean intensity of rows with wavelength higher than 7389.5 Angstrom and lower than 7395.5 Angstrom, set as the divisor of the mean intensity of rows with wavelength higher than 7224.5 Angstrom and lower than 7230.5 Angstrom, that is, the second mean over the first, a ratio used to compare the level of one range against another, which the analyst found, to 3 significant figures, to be 1.05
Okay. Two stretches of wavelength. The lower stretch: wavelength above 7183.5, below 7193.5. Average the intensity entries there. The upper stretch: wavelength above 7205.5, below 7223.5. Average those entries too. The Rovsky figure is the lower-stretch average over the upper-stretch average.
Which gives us 1.06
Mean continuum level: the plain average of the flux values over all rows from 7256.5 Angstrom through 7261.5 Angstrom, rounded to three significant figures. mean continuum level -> 262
